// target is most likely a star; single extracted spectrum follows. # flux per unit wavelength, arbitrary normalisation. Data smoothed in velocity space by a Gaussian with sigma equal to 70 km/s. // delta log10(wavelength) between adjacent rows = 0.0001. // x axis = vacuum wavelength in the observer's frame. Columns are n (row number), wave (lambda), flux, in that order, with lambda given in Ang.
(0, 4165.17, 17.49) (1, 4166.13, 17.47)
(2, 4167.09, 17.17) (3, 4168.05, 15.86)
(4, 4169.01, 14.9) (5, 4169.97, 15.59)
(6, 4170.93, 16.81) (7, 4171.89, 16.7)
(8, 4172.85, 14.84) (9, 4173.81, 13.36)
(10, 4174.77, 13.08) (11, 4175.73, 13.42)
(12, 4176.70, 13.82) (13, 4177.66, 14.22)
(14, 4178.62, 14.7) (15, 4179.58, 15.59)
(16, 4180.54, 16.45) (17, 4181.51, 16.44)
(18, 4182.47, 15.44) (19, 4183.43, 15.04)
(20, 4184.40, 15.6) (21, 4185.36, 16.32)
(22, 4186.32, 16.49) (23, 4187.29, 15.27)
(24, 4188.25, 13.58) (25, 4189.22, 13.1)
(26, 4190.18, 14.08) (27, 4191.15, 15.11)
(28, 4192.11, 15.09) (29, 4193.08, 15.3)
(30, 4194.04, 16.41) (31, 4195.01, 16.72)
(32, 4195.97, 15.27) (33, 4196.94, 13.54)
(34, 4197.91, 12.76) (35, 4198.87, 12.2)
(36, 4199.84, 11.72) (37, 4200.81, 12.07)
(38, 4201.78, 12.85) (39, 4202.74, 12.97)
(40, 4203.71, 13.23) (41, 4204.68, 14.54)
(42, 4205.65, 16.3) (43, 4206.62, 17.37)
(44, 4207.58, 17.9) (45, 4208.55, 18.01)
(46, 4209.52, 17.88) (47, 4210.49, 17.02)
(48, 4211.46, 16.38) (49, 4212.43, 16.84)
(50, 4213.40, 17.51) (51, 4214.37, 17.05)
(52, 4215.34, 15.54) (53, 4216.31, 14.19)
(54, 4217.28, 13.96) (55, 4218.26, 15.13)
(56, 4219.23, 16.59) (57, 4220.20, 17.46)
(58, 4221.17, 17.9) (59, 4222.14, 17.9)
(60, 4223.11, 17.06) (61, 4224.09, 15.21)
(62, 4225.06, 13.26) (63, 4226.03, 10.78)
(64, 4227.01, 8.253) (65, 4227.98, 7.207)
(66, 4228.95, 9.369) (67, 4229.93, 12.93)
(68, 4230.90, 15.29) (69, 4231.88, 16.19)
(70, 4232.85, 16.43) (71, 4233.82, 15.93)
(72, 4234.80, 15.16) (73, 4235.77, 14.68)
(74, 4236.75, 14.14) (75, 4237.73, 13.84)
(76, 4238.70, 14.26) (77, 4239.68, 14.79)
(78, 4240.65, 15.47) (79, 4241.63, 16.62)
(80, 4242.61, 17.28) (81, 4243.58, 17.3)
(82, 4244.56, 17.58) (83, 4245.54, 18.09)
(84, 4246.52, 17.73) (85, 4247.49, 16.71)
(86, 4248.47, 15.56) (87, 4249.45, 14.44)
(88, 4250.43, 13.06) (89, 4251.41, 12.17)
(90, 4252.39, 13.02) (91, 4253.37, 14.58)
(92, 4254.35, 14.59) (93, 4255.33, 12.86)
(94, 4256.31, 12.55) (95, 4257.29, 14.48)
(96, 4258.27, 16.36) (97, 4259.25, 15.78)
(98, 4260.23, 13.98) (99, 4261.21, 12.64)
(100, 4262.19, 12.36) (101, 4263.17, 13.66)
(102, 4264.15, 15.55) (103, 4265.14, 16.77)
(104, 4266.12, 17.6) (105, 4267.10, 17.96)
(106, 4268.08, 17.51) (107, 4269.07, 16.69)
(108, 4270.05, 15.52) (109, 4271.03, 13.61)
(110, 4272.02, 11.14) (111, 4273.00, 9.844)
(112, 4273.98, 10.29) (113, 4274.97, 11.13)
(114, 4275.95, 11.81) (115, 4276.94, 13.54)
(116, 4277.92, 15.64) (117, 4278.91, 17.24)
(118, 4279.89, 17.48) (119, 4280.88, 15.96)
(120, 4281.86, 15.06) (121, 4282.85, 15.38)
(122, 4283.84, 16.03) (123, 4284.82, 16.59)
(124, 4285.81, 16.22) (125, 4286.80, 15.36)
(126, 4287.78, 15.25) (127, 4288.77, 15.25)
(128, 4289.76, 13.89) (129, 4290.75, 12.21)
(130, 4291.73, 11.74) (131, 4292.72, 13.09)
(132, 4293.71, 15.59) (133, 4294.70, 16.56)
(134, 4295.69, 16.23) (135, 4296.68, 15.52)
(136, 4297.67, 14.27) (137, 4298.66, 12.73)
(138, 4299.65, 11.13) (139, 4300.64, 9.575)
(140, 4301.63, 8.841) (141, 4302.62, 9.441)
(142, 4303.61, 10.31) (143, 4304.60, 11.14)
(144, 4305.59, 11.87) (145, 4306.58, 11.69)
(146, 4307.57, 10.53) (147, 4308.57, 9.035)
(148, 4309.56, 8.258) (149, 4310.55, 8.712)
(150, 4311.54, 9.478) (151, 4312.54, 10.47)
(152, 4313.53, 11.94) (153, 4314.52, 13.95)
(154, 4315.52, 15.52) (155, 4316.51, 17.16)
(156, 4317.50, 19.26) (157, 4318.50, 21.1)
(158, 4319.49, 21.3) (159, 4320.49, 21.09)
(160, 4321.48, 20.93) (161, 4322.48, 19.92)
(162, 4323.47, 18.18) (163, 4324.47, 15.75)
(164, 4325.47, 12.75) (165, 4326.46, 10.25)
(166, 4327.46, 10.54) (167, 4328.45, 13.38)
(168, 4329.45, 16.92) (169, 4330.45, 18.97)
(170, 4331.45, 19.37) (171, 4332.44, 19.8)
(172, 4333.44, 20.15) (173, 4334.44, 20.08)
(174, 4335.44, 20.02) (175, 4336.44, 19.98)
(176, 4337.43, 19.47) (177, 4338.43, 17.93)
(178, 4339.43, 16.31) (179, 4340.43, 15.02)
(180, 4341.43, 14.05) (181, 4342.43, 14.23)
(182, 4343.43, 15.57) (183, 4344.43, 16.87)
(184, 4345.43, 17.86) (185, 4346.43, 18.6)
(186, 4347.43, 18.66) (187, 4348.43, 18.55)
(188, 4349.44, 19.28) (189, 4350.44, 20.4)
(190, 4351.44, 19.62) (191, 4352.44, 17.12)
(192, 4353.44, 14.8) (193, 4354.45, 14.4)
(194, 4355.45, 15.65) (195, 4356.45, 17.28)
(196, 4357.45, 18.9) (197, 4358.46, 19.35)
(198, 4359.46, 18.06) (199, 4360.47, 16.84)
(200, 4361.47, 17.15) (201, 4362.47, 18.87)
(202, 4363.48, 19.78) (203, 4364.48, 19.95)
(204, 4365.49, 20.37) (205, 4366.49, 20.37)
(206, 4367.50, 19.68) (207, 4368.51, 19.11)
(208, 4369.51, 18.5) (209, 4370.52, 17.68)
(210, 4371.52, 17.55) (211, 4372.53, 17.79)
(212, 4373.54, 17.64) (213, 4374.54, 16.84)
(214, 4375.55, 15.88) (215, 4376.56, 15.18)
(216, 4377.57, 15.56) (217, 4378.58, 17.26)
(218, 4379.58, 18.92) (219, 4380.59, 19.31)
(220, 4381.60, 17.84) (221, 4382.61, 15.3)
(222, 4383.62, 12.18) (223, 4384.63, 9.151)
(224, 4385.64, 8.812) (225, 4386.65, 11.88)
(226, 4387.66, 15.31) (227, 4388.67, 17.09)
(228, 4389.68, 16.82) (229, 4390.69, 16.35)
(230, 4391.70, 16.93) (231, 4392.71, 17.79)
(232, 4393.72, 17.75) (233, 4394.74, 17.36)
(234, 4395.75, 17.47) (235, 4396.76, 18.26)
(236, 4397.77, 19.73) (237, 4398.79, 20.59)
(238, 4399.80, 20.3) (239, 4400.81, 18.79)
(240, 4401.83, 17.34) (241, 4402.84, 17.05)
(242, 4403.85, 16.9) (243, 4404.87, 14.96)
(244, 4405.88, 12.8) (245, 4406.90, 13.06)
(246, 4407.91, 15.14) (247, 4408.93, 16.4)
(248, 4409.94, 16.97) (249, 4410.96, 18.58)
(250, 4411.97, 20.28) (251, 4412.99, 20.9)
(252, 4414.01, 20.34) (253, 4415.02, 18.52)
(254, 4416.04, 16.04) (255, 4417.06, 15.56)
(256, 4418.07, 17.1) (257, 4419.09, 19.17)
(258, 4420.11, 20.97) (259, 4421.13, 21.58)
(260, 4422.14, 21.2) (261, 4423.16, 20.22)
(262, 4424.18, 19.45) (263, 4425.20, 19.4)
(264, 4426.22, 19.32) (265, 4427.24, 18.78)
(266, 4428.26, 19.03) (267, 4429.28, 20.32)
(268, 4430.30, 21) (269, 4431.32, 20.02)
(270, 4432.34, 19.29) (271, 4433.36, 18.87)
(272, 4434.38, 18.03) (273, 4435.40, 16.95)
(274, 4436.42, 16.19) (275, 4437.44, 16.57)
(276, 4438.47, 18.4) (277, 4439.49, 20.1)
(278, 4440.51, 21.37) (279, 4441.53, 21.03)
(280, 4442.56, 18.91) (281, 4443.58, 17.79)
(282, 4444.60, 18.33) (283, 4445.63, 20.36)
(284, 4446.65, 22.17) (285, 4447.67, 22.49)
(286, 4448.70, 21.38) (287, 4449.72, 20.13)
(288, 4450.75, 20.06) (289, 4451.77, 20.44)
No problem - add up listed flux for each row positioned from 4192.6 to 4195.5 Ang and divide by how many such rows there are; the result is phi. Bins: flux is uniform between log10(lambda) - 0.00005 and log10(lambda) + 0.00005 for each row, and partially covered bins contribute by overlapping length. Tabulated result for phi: 16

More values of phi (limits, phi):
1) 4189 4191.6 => 14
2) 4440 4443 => 20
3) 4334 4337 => 20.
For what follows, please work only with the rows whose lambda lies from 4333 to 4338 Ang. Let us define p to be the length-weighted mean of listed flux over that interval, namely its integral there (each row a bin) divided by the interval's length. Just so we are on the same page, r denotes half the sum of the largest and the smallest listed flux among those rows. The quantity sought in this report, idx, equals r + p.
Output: 40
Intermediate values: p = 19.9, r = 20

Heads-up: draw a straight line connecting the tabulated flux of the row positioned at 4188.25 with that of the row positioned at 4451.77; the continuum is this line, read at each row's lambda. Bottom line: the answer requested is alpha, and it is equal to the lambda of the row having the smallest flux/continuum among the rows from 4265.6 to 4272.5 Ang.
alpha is 4272.02 Ang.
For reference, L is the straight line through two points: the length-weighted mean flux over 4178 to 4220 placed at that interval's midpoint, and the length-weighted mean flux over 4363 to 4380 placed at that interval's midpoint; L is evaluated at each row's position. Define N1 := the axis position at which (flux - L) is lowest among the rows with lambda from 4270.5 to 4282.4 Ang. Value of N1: 4273.00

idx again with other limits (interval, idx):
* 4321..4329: 31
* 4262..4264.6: 28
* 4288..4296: 28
